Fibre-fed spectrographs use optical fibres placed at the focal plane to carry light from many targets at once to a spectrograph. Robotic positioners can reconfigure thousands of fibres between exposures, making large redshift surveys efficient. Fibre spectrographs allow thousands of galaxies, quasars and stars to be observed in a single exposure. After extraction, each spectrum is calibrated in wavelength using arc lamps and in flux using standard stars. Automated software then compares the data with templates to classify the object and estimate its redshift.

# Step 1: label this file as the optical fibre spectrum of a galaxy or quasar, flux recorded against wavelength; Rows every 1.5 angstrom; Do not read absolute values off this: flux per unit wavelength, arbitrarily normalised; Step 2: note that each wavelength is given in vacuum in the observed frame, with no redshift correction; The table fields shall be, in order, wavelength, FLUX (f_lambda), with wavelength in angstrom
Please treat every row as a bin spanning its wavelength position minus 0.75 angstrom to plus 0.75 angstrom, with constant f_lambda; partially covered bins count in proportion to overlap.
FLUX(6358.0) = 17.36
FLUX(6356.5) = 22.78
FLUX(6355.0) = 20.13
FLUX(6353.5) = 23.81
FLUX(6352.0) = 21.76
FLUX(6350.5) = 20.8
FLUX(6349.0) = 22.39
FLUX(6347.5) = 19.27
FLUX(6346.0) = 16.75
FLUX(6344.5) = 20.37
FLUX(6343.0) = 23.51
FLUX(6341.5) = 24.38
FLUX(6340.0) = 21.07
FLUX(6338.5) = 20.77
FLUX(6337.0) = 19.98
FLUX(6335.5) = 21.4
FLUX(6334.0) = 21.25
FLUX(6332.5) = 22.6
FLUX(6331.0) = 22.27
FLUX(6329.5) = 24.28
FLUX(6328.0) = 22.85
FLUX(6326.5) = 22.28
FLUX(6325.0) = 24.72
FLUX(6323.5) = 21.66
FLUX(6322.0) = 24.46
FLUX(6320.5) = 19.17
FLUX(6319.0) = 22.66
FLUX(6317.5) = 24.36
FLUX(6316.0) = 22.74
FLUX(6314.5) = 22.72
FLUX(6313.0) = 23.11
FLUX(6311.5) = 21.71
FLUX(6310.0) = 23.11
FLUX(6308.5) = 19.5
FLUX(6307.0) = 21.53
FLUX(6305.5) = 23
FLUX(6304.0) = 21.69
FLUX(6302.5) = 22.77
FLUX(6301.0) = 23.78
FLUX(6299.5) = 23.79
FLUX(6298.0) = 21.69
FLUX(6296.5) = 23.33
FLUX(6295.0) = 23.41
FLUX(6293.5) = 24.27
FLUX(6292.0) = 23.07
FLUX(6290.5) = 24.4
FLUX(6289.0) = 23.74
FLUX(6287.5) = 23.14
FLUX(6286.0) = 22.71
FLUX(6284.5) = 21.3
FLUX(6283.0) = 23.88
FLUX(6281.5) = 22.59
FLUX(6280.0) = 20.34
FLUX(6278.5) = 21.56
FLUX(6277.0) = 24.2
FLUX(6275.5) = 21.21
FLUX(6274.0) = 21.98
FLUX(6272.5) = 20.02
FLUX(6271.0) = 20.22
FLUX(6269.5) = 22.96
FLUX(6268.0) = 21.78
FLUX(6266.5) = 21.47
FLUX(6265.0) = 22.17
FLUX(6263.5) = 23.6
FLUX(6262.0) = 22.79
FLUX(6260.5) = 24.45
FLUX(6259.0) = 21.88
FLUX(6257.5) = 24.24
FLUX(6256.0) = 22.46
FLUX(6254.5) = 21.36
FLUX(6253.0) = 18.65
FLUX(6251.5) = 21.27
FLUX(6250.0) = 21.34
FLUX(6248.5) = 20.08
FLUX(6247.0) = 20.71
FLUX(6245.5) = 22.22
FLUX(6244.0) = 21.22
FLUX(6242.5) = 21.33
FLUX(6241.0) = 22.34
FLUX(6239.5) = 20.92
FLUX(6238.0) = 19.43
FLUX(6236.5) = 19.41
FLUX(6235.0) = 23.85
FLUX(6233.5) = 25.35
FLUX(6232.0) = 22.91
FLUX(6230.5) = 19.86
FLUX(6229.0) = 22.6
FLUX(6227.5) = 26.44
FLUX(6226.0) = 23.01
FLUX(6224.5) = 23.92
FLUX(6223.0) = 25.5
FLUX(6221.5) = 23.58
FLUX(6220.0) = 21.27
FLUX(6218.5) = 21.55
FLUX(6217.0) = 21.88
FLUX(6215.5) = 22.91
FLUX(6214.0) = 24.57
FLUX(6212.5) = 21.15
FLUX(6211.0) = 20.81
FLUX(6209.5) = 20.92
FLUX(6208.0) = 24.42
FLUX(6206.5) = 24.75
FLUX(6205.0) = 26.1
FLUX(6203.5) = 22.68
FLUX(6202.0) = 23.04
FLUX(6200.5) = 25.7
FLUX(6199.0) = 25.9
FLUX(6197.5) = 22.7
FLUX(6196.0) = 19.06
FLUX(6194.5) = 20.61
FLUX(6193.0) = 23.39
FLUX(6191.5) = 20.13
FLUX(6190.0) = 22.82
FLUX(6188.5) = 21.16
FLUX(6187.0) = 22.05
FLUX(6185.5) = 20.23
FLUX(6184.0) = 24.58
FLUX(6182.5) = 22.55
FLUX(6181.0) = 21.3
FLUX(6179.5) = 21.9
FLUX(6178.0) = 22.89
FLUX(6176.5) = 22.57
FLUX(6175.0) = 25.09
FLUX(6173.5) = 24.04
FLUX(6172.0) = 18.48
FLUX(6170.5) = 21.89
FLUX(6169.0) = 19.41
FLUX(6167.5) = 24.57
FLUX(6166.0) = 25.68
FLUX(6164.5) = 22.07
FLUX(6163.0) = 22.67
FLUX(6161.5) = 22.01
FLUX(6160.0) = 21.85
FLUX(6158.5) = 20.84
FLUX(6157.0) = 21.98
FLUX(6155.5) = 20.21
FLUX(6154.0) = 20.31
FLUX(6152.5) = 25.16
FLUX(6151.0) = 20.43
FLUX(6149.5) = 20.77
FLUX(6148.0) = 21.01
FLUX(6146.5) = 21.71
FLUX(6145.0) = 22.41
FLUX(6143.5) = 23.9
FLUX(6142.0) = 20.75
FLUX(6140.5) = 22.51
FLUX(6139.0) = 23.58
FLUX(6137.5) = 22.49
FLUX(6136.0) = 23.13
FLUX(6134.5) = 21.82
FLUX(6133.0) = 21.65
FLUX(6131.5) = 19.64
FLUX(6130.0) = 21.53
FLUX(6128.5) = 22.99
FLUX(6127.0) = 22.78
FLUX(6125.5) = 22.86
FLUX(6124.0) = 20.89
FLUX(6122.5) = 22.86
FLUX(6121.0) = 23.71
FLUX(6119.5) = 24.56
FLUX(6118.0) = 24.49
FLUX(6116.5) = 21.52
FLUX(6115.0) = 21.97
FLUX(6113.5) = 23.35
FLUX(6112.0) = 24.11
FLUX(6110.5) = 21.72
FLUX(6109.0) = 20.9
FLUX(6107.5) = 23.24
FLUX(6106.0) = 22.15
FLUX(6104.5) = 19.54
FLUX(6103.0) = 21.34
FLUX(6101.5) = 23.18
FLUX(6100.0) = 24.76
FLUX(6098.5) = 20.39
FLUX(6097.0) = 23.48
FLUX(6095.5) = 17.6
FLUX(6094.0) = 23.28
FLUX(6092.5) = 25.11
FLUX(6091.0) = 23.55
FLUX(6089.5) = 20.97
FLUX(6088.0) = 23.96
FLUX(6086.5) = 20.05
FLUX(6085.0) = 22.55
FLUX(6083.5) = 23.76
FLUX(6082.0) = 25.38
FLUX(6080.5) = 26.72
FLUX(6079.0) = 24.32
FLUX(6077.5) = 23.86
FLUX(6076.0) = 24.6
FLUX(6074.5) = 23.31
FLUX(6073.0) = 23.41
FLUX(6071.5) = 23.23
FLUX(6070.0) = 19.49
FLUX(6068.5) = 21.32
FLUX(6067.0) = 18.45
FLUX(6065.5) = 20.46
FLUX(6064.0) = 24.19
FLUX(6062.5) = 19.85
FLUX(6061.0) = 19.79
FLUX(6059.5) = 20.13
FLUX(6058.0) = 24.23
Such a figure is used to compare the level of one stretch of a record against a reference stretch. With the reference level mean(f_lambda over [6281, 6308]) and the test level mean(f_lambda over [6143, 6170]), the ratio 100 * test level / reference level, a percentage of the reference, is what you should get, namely 96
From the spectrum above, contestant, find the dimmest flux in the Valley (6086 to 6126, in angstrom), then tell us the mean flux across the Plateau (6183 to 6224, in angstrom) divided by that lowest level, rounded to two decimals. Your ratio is 1.29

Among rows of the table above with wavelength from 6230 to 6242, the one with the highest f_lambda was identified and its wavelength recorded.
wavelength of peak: 6233.5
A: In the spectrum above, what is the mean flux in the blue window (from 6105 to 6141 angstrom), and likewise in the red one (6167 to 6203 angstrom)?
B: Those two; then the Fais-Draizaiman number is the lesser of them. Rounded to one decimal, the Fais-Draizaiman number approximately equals 22.3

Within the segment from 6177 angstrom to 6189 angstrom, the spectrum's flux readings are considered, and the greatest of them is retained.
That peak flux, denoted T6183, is 24.58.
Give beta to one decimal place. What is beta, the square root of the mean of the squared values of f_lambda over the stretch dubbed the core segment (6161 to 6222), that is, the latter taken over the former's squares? 22.6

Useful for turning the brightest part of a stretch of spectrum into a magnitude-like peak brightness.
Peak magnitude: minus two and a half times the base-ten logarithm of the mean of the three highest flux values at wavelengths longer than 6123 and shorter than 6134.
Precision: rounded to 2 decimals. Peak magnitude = -3.40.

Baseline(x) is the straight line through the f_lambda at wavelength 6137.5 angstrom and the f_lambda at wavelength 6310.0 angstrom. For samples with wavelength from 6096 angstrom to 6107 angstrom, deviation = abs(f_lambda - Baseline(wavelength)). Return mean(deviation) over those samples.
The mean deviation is 1.5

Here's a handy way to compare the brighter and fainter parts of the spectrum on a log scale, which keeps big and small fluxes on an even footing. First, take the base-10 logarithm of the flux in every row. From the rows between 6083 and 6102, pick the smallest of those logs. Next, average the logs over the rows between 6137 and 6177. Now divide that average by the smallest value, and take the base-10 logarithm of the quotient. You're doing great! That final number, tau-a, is 0.033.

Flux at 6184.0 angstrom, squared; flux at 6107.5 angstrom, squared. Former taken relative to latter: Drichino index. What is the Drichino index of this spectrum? 1.1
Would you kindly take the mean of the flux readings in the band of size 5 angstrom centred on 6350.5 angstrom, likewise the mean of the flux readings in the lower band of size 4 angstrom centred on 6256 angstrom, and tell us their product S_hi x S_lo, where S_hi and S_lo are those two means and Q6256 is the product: 491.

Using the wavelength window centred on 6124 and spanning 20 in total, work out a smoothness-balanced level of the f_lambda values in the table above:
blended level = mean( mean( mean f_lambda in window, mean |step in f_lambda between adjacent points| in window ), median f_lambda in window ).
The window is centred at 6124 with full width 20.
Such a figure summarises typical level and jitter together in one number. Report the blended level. 17.3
